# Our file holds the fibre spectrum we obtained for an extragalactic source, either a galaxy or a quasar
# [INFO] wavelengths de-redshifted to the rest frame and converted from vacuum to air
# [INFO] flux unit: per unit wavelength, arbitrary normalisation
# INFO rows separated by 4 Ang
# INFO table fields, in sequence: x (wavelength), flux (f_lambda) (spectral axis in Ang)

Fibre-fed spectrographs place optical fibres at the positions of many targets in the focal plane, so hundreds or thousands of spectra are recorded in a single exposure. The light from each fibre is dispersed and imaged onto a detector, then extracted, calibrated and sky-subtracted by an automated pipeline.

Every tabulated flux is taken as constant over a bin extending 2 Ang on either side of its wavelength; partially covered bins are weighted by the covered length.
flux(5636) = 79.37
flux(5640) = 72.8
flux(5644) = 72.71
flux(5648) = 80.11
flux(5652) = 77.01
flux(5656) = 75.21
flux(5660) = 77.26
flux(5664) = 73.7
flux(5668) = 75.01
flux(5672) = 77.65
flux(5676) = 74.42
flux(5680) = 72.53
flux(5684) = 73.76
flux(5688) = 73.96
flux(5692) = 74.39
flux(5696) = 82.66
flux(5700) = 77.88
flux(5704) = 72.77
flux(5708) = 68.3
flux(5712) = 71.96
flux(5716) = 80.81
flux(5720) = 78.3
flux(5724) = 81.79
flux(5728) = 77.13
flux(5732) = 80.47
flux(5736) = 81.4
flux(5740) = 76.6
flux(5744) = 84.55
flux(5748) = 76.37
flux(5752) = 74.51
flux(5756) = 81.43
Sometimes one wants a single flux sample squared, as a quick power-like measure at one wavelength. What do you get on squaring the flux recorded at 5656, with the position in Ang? 5657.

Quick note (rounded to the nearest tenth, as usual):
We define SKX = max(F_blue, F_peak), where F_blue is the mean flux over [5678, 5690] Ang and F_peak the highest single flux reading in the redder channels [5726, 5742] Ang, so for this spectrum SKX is 81.4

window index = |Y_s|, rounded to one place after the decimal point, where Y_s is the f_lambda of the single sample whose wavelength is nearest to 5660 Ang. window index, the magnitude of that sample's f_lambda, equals 77.3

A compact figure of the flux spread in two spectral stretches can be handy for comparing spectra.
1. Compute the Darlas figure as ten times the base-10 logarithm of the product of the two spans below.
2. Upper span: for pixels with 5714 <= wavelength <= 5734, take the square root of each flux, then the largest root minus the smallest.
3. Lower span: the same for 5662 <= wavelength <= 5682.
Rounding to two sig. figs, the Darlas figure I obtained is -11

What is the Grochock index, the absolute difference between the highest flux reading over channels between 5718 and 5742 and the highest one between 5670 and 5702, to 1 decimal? 0.9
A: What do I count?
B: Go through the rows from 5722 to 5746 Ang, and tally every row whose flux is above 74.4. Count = 6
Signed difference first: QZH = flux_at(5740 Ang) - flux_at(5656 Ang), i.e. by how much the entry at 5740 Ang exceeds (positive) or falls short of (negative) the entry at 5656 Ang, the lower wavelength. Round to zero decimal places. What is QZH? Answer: 1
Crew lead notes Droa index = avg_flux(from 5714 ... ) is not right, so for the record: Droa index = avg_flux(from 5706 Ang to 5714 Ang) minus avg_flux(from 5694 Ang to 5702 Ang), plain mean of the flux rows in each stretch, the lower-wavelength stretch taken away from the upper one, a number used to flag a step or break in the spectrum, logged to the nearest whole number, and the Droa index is -10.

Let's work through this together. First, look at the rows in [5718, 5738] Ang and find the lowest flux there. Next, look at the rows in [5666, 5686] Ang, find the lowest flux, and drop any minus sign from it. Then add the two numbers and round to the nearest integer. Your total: 150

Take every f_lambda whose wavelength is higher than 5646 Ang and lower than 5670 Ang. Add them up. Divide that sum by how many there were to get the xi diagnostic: 76.4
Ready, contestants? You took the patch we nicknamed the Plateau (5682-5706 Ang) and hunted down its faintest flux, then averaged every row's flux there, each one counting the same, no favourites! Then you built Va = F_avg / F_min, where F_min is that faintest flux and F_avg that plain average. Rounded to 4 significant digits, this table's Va 1.043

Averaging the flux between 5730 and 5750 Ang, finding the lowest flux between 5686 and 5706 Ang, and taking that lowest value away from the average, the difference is 7.1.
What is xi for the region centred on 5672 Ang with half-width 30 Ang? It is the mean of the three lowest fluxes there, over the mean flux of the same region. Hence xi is 0.962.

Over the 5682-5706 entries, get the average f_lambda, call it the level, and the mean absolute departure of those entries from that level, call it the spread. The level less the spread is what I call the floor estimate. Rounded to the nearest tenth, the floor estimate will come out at 73.0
